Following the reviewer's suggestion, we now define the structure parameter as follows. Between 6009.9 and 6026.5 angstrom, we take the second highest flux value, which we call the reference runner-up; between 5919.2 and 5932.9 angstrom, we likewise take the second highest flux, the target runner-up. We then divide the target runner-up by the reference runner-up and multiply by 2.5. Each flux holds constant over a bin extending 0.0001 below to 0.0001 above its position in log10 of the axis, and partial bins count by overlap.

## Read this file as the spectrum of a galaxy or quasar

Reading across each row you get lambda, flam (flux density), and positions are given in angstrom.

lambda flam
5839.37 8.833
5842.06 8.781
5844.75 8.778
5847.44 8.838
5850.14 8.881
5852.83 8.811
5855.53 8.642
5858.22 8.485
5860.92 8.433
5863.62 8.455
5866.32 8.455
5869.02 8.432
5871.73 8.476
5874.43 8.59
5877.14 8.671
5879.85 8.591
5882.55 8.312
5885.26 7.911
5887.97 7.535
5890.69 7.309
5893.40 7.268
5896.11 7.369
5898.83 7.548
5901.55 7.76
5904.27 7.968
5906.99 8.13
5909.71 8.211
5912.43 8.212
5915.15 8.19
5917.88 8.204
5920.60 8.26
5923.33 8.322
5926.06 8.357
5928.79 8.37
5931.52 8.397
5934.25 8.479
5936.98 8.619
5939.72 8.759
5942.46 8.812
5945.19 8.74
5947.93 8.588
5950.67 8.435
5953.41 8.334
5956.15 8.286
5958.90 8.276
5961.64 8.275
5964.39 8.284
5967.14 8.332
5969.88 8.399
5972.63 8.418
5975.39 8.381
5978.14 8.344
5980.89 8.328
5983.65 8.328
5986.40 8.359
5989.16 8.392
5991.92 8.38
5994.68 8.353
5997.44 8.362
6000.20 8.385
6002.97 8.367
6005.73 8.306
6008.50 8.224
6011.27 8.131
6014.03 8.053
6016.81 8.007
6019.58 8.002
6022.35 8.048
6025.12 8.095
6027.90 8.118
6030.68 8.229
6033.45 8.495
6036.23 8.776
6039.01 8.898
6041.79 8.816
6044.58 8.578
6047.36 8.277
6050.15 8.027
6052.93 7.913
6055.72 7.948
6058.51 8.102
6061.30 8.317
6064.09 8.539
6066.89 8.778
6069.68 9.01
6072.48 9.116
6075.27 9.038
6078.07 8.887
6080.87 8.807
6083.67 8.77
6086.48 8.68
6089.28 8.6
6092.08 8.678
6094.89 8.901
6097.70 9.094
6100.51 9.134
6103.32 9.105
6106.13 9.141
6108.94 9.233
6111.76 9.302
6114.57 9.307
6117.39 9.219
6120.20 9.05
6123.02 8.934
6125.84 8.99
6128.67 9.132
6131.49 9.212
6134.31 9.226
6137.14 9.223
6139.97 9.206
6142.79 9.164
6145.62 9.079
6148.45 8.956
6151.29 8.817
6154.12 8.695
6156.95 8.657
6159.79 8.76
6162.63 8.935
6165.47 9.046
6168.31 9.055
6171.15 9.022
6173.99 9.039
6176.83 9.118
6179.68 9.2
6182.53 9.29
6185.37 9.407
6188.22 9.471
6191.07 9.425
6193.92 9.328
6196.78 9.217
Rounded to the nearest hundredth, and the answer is 2.58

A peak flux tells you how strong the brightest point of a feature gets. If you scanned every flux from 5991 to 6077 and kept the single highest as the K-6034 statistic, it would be 9.116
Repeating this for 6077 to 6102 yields 9.134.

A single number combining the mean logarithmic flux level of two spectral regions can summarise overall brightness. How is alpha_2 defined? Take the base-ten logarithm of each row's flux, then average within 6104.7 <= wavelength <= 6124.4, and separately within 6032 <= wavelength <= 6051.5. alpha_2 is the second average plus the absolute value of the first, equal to 1.89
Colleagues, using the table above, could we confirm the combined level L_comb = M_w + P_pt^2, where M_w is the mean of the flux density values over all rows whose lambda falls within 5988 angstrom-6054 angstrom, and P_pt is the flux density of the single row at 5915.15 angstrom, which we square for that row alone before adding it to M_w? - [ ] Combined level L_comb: 75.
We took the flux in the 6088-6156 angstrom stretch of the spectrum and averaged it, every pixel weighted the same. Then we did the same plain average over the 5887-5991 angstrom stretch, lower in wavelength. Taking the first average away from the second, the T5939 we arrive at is -0.8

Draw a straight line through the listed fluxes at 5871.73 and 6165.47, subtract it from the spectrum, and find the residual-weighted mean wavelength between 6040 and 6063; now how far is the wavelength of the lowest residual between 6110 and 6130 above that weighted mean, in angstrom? 69.2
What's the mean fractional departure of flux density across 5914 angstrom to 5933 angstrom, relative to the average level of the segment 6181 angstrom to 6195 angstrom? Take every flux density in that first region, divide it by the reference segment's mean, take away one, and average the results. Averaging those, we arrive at -0.12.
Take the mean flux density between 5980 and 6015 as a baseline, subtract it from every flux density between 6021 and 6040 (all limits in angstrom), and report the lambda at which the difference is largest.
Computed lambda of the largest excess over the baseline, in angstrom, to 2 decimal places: 6039.01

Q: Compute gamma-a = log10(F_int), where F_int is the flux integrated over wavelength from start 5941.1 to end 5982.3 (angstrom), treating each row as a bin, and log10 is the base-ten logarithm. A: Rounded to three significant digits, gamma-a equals 2.54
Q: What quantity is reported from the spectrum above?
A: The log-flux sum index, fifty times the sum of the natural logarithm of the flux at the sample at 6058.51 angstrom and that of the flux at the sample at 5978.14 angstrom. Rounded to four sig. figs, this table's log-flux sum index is 210.7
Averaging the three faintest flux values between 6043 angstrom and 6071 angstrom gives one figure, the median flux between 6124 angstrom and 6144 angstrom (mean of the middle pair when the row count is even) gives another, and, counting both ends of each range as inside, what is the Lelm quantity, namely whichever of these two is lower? 7.96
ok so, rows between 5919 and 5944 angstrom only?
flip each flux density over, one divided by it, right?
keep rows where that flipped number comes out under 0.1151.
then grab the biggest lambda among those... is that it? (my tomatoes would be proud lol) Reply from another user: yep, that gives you 5942.46 angstrom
